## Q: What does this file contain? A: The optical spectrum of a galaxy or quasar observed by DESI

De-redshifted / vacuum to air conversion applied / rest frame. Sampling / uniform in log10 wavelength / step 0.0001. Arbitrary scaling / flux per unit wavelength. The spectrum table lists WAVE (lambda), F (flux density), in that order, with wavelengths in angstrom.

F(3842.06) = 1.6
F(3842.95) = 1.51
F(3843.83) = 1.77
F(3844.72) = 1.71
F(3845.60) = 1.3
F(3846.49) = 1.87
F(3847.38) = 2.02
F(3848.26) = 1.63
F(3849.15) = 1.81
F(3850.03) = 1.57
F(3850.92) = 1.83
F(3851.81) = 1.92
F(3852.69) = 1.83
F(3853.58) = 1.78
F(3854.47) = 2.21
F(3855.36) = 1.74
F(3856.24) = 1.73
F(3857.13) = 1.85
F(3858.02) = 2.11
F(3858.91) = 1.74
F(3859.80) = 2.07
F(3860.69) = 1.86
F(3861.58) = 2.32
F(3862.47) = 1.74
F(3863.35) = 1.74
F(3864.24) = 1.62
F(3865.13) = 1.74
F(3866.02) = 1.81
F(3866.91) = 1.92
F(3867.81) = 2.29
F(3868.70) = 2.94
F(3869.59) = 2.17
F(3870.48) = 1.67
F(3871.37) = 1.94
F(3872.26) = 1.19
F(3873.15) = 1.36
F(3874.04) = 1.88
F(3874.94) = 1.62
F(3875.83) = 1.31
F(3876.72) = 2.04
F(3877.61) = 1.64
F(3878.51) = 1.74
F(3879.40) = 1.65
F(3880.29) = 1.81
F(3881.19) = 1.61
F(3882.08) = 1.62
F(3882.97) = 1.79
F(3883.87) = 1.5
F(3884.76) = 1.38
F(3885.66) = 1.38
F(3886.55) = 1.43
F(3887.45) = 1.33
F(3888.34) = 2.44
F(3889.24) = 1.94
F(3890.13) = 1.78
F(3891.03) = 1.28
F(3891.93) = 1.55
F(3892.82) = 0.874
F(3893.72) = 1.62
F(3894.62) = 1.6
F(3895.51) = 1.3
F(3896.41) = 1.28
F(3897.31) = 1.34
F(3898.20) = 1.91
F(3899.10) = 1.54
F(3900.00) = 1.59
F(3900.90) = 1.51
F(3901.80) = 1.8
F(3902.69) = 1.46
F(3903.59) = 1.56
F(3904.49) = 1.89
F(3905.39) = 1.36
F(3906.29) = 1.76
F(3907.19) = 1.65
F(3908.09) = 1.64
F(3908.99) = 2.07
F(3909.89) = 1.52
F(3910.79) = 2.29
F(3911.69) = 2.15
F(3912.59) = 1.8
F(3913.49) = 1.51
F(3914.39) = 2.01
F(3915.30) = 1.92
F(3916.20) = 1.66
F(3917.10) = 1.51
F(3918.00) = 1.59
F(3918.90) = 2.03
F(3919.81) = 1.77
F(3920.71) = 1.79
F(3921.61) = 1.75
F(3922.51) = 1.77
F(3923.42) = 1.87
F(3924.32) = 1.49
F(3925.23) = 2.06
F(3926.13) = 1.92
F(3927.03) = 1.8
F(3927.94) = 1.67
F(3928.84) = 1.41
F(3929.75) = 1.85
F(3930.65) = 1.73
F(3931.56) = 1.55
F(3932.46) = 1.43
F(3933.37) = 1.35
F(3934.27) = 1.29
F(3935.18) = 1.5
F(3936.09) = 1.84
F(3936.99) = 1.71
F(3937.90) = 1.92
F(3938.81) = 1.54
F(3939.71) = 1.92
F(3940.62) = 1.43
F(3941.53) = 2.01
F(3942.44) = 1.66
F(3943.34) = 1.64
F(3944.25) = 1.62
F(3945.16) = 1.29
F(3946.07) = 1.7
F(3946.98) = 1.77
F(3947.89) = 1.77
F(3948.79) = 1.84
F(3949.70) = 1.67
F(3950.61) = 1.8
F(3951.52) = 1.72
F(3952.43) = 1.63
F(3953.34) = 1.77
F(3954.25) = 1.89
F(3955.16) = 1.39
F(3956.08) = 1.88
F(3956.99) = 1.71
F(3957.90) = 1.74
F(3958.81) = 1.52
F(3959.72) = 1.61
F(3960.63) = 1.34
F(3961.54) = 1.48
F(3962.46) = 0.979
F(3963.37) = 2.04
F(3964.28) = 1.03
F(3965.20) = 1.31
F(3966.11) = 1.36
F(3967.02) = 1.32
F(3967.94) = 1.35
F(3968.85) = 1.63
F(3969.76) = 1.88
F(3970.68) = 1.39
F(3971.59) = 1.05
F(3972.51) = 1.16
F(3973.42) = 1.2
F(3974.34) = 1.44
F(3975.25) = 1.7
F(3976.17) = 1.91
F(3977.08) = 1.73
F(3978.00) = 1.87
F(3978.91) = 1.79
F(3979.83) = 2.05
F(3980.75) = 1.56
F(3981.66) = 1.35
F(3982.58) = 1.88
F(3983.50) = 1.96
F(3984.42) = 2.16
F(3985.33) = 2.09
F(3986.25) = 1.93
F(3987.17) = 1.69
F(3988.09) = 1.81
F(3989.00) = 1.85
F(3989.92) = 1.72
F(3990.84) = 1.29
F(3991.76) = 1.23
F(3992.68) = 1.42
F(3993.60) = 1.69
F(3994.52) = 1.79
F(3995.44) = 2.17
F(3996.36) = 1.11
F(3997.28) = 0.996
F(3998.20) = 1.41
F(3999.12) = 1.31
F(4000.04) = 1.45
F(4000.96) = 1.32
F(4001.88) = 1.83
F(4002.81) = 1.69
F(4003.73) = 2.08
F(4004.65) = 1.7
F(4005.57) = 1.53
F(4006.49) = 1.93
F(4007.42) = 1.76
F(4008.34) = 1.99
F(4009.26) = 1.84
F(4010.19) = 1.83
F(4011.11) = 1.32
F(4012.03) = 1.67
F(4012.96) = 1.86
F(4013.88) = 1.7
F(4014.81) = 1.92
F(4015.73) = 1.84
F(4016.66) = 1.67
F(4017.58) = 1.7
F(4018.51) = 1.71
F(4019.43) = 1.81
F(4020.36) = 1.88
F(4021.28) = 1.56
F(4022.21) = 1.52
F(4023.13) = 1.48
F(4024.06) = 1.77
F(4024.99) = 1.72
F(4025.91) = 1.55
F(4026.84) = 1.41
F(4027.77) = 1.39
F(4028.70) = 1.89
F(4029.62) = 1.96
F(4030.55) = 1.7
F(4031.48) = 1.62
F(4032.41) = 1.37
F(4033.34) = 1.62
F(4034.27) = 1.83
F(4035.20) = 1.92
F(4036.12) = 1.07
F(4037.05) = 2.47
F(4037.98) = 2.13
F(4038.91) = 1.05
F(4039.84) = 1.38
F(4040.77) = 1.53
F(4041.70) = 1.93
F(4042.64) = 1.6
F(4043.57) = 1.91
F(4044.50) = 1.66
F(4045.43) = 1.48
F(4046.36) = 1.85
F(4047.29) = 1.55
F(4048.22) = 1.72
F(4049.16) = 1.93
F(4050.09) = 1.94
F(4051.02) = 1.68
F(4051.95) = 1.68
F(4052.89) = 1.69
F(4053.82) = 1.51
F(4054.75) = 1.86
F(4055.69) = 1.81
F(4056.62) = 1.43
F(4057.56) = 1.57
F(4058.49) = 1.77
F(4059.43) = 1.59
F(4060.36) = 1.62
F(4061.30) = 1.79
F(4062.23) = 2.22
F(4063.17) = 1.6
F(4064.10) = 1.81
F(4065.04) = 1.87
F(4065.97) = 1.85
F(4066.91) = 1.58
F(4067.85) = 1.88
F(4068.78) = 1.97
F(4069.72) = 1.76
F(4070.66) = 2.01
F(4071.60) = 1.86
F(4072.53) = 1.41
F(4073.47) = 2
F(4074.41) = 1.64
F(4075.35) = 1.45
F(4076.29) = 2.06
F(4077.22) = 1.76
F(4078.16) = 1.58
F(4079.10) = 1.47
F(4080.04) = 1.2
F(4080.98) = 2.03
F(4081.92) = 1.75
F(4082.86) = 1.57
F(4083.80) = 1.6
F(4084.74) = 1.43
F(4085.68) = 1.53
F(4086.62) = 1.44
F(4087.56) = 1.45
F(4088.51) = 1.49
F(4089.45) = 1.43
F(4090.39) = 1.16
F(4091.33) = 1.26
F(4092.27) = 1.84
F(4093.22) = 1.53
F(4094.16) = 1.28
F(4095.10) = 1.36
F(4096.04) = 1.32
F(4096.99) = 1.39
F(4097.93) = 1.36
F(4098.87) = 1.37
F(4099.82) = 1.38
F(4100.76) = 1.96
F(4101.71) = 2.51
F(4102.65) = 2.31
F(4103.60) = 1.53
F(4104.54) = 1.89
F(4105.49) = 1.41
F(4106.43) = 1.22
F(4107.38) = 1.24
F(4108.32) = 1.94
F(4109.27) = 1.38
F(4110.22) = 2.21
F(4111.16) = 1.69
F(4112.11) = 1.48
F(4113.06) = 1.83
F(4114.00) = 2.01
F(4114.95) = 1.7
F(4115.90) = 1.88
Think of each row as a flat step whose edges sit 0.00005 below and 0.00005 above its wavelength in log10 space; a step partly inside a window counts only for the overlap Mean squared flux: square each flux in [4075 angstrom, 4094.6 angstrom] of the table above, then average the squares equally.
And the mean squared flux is 2.4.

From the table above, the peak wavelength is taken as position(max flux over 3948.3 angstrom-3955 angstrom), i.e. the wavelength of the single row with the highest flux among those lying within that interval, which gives 3954.25 angstrom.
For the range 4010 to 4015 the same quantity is 4014.81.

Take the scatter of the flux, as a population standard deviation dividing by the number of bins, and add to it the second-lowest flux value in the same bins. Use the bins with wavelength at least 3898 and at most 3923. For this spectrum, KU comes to 1.7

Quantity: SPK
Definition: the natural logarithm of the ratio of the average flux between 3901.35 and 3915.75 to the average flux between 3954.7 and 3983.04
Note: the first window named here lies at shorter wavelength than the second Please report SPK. 0.14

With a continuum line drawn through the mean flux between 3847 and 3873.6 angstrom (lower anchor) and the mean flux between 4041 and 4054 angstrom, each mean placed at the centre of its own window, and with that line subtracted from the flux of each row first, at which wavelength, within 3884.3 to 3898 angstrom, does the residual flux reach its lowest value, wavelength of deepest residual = 3892.82 angstrom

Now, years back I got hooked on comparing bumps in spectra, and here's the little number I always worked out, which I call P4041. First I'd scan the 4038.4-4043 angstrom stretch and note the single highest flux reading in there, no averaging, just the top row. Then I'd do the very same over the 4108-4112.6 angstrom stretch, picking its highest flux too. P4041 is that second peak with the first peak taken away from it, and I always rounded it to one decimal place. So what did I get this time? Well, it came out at 0.3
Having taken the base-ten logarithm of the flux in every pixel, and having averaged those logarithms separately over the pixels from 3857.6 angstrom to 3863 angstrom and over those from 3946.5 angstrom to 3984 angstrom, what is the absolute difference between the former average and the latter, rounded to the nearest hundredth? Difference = 0.10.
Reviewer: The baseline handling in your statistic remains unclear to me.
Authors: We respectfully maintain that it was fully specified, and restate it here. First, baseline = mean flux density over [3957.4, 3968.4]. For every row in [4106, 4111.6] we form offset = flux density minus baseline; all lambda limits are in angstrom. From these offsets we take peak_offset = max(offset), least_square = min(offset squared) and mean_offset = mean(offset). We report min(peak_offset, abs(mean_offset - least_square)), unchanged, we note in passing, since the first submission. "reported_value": 0.19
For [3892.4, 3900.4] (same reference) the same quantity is 0.02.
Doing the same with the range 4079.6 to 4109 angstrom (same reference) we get 0.13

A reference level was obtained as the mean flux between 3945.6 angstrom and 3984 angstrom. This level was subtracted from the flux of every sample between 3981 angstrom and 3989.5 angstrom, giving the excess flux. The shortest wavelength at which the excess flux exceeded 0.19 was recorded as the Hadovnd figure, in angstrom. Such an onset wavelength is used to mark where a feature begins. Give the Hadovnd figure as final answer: 3982.58 angstrom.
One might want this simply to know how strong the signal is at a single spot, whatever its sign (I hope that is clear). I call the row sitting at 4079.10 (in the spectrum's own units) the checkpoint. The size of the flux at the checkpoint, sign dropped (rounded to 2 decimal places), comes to 1.47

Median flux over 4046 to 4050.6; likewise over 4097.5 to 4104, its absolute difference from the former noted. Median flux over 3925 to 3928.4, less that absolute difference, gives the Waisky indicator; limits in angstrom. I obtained 1.54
